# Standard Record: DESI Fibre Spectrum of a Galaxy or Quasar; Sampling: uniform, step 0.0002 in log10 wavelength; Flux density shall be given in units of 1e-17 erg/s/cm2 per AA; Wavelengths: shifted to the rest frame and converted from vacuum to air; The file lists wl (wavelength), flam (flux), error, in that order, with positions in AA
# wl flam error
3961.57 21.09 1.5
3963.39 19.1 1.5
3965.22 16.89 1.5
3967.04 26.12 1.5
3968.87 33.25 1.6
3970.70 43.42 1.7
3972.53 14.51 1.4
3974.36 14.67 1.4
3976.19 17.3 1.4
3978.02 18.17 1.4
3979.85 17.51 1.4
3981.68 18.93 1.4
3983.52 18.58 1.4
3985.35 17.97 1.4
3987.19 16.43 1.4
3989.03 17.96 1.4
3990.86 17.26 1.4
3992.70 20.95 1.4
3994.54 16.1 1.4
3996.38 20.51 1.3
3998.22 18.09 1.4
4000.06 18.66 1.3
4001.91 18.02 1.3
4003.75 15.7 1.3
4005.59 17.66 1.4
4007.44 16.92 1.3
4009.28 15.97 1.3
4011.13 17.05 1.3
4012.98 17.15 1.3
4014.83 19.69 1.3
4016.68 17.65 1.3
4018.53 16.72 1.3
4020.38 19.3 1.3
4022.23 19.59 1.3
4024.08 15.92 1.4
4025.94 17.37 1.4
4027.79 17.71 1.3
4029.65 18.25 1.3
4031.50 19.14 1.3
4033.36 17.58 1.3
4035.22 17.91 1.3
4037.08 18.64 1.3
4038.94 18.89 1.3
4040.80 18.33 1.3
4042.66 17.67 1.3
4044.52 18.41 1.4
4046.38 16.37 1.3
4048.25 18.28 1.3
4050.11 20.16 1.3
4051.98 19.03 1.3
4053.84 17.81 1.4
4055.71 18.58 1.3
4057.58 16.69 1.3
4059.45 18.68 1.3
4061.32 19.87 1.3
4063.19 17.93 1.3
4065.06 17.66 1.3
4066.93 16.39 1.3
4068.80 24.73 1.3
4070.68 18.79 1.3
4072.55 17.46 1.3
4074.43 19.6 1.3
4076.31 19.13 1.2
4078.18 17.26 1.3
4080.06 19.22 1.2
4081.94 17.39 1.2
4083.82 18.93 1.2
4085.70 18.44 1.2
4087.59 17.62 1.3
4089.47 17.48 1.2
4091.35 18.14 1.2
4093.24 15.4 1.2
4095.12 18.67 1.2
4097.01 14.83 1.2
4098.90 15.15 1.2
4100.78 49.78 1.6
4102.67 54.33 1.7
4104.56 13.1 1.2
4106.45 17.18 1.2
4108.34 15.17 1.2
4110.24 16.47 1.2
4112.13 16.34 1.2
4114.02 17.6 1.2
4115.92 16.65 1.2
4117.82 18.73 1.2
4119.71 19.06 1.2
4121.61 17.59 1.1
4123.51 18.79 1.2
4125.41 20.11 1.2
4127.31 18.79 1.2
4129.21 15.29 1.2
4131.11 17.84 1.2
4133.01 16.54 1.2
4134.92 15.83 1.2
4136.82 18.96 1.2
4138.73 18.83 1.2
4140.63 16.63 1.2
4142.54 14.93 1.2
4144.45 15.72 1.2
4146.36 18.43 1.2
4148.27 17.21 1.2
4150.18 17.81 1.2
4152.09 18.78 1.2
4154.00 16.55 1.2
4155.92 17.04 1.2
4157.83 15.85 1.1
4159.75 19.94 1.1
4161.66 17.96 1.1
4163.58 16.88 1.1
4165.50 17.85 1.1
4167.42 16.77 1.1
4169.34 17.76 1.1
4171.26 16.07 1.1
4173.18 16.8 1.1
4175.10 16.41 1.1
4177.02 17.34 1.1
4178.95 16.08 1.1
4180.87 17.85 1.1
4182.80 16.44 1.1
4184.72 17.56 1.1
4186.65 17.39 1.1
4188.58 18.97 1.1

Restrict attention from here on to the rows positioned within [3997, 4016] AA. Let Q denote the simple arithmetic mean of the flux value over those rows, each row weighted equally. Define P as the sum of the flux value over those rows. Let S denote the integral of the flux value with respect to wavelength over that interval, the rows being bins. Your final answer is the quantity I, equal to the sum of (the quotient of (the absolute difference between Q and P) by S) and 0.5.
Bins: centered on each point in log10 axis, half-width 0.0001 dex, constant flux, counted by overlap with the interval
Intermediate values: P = 175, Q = 17.5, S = 333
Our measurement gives 0.972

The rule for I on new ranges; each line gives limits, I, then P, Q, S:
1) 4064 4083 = 0.974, 188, 18.8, 356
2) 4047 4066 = 0.975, 185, 18.5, 350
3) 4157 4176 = 0.973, 172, 17.2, 328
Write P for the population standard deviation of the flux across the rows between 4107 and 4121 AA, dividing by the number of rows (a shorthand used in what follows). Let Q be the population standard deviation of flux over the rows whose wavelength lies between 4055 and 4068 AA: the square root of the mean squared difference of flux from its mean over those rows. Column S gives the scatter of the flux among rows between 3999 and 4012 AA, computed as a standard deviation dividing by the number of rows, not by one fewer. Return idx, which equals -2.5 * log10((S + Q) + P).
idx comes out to -1.3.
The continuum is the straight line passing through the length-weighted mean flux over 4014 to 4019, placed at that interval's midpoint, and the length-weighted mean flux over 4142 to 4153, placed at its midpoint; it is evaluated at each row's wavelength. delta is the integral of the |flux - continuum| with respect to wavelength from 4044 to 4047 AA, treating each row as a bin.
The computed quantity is 3.1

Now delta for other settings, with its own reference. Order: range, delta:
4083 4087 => 3.8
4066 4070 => 15.9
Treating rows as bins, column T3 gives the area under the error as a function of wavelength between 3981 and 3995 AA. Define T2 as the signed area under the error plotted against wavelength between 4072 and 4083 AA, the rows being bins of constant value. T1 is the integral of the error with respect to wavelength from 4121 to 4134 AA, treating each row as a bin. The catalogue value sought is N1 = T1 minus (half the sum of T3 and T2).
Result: -1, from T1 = 15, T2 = 14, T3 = 20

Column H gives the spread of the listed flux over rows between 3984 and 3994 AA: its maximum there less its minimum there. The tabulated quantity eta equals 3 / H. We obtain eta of 0.7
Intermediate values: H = 4.5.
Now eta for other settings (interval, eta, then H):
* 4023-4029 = 1.7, 1.8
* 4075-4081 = 1.5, 2.0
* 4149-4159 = 1.0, 2.9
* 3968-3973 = 0.1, 28.9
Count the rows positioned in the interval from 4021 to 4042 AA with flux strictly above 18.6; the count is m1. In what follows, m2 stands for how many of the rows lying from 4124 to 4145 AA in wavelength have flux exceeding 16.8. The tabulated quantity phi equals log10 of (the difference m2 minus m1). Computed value 0.0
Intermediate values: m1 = 4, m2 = 5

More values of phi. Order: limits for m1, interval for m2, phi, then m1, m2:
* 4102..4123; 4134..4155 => 0.5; 3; 6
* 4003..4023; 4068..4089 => 0.9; 3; 11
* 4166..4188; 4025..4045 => 1.0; 0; 11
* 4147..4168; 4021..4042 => 0.9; 2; 10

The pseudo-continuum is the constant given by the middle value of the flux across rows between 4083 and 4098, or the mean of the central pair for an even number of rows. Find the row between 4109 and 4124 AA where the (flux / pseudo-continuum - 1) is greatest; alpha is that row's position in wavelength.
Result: 4119.71 AA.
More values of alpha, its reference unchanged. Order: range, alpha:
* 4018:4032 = 4022.23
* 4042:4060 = 4050.11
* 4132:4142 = 4136.82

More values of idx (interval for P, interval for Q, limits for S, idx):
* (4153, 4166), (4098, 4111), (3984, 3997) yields -3.2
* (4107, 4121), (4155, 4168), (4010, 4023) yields -1.4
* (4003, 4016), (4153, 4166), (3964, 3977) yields -2.8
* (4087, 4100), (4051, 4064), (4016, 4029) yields -1.4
